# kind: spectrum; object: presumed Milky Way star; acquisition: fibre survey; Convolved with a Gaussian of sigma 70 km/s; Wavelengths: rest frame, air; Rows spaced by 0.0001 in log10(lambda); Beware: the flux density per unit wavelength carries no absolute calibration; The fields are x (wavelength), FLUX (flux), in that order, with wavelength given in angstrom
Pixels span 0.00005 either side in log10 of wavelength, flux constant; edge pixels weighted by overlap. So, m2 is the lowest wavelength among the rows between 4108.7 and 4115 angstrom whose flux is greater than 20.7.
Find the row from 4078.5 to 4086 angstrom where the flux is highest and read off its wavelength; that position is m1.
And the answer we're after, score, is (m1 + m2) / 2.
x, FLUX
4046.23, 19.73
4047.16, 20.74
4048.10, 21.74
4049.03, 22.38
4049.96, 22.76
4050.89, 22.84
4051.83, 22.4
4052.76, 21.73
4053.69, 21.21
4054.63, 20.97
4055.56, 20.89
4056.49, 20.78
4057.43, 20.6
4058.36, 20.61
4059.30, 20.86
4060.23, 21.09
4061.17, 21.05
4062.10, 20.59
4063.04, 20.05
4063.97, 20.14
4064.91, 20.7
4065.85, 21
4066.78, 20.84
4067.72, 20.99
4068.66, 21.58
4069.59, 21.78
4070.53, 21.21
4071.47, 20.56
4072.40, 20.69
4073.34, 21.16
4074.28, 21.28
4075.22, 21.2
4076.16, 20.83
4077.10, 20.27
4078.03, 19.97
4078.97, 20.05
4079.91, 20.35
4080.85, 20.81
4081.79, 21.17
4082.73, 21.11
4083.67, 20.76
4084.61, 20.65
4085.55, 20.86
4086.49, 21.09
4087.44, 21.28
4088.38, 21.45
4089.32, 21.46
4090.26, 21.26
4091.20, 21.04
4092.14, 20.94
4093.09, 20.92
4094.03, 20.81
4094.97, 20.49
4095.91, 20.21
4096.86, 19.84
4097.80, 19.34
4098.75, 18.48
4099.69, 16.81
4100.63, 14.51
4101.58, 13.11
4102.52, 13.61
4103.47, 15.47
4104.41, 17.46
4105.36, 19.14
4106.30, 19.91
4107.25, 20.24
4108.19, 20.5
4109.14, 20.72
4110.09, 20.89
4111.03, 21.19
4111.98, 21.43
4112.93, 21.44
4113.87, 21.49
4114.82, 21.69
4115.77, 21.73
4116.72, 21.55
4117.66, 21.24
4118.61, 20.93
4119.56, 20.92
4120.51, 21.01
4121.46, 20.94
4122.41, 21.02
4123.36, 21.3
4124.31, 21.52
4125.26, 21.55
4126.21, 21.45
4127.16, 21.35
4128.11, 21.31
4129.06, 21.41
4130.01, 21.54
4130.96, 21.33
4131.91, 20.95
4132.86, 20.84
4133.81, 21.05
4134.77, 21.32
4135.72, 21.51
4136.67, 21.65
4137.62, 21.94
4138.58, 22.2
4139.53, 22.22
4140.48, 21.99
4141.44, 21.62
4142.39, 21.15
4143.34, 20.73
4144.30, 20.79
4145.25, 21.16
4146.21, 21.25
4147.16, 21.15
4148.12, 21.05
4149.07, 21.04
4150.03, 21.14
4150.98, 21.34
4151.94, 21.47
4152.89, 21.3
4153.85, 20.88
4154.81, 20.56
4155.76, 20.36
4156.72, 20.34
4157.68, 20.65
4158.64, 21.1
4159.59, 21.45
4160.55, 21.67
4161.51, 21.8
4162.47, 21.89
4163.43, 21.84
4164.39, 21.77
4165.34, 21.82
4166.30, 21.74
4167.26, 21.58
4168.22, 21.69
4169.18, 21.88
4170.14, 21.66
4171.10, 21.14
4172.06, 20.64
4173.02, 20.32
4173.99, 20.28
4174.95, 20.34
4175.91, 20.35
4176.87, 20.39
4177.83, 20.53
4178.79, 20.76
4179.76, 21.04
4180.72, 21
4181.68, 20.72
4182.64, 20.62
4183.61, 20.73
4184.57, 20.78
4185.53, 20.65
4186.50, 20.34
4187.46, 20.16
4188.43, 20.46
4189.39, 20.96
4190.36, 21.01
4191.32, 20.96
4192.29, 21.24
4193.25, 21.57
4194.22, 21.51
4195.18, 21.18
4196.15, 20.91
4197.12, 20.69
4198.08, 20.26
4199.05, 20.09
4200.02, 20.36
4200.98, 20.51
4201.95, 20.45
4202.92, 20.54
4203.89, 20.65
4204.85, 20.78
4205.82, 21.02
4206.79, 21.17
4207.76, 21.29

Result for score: 4095.5 angstrom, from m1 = 4081.79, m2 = 4109.14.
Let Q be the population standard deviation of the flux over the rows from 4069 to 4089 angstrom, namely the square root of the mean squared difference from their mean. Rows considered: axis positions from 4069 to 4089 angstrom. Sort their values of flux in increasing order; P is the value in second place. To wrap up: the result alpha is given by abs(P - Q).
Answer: 19.6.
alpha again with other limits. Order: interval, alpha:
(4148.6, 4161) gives 19.9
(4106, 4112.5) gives 19.7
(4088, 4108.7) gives 11.0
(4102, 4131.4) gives 13.7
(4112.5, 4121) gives 20.6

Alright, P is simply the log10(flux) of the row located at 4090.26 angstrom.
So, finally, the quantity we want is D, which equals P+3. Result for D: 4.33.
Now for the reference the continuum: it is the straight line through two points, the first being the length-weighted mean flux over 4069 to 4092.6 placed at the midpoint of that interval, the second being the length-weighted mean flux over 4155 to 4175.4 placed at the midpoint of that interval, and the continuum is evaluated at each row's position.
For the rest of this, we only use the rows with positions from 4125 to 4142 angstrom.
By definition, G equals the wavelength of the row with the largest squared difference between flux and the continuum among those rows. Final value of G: 4139.53 angstrom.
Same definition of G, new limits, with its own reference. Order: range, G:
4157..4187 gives 4173.99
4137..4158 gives 4139.53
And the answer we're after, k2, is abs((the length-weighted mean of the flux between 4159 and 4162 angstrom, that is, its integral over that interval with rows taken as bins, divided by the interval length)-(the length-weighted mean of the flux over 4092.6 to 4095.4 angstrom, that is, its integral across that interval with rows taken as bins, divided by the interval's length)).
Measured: 0.91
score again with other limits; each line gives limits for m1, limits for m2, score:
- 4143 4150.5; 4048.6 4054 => 4097.6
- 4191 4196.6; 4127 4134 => 4160.2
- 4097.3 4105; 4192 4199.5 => 4145.0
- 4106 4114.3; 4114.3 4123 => 4114.3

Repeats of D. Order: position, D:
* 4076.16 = 4.32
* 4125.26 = 4.33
